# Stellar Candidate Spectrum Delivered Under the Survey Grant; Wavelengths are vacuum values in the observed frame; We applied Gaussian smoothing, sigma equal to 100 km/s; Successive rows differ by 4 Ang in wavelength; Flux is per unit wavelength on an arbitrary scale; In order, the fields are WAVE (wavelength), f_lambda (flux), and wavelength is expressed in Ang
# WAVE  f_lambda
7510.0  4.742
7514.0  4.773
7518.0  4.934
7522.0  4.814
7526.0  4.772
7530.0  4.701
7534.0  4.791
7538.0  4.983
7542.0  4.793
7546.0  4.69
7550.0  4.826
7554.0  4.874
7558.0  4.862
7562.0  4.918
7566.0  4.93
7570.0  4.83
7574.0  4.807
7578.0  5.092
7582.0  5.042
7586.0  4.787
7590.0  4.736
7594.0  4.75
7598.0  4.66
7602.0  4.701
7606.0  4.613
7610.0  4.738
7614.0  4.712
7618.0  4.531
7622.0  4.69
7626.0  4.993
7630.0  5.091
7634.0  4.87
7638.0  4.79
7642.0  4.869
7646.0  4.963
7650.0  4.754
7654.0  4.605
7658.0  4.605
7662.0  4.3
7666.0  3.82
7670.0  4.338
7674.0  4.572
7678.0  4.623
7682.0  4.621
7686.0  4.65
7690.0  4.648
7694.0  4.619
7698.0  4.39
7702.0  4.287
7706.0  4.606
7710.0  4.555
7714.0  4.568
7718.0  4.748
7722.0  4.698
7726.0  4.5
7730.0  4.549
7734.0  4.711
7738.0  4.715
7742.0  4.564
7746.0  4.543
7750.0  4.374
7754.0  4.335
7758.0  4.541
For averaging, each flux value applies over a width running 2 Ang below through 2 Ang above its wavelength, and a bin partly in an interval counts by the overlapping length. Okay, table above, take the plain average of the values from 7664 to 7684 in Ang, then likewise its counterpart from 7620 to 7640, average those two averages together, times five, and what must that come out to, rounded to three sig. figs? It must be 23.2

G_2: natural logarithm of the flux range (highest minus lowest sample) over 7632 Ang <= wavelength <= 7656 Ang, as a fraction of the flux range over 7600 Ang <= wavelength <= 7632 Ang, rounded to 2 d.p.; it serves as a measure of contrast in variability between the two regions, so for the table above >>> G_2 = -0.45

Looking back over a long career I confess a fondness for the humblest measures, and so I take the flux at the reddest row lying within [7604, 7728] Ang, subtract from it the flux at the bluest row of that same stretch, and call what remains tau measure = -0.11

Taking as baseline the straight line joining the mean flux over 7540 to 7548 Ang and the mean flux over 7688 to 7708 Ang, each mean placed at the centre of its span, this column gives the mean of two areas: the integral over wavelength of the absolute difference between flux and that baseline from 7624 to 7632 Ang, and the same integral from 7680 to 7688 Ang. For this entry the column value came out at 2.1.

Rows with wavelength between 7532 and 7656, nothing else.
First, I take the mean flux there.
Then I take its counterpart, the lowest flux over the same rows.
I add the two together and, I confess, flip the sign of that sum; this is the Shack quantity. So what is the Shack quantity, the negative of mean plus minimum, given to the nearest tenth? -9.3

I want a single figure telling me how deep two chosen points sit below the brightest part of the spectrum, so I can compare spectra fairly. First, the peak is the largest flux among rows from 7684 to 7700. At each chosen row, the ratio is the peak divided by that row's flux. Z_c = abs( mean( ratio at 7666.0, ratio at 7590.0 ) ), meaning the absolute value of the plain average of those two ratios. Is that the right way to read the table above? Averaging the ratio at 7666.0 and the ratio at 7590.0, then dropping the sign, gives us 1.10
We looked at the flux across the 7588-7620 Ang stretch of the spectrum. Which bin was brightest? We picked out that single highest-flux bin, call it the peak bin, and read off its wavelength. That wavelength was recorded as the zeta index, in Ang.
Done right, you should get 7594.0 Ang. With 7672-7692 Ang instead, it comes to 7686.0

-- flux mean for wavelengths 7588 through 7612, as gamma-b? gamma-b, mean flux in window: 4.70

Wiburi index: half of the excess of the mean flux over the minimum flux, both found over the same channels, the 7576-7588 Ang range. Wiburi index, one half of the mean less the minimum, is 0.093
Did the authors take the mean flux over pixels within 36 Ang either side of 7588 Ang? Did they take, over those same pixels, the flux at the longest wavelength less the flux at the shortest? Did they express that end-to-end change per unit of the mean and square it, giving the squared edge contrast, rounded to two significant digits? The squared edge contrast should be 0.0015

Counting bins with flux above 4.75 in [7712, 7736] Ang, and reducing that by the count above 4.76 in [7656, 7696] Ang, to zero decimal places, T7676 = 0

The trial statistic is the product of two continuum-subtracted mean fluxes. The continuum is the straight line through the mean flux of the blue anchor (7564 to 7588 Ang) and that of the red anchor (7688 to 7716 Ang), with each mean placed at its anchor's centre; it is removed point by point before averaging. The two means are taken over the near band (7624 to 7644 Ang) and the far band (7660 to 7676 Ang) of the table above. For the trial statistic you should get -0.07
